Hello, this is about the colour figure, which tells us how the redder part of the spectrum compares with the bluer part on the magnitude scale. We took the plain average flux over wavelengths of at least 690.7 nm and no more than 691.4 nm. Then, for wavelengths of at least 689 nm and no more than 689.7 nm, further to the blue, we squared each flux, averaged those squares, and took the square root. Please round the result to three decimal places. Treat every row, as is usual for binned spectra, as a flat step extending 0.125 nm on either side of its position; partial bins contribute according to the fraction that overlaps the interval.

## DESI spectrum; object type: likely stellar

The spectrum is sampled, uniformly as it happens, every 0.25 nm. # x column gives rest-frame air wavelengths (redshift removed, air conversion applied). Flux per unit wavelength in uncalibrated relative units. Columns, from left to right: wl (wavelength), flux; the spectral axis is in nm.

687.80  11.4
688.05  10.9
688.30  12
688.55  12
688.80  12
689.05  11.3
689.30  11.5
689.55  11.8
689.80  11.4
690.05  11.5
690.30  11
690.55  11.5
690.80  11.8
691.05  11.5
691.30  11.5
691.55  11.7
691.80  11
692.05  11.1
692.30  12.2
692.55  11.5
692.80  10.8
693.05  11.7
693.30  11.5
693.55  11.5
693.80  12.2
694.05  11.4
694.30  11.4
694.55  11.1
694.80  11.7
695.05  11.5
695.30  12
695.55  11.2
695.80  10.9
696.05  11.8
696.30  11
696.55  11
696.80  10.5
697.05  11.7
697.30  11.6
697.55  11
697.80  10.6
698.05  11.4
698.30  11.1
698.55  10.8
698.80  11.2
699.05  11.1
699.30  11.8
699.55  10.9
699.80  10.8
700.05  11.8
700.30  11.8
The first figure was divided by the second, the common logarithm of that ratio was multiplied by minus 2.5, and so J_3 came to -0.006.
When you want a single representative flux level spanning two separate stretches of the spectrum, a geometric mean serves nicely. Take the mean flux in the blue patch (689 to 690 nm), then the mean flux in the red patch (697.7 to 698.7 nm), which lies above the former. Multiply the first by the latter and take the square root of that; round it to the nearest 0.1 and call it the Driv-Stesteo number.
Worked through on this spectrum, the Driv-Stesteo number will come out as 11.2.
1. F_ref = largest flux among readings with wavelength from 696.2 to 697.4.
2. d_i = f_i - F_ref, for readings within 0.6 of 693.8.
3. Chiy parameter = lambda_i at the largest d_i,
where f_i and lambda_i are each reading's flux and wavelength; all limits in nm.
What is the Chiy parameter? 693.80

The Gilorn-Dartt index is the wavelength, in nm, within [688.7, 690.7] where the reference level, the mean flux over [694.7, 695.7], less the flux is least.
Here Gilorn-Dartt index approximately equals 688.80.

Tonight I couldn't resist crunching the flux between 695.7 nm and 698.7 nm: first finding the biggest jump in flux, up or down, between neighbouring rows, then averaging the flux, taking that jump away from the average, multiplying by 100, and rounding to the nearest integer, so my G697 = 992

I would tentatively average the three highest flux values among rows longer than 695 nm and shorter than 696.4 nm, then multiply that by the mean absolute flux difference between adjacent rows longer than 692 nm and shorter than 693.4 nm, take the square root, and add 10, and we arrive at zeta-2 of 12.9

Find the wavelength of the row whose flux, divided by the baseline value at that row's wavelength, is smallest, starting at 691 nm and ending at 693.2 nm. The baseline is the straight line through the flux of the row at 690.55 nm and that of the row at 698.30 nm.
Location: 692.80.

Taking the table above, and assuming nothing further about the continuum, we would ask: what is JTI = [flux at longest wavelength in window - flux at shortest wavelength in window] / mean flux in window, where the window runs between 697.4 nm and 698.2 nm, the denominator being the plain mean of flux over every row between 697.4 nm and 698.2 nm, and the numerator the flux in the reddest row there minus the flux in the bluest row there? 0.04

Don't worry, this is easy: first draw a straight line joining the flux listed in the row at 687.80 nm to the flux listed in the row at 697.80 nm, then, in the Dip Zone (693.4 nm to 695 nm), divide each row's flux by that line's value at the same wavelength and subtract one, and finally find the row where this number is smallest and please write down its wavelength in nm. 694.55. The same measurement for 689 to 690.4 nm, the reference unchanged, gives 690.30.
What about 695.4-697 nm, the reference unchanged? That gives 696.80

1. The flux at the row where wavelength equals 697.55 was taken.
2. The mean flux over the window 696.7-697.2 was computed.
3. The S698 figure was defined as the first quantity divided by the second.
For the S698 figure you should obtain 0.99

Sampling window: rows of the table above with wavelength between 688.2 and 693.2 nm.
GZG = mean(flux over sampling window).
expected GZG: 11.54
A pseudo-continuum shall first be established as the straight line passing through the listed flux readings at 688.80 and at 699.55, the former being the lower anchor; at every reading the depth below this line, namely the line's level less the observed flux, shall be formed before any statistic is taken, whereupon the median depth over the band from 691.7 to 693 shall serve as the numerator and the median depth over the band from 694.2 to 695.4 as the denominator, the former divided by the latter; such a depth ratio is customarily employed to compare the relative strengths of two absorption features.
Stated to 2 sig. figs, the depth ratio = -4.1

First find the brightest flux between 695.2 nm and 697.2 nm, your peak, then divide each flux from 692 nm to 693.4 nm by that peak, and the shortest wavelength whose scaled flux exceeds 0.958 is 692.30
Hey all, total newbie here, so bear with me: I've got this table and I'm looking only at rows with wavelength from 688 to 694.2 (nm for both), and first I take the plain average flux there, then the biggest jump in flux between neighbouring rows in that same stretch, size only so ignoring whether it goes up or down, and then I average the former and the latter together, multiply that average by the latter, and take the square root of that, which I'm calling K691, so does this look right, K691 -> 2.64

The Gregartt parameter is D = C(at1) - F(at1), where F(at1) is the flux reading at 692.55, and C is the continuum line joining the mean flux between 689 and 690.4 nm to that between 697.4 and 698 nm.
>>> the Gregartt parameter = -0.3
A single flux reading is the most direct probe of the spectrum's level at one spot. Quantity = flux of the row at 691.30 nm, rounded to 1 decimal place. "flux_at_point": 11.5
